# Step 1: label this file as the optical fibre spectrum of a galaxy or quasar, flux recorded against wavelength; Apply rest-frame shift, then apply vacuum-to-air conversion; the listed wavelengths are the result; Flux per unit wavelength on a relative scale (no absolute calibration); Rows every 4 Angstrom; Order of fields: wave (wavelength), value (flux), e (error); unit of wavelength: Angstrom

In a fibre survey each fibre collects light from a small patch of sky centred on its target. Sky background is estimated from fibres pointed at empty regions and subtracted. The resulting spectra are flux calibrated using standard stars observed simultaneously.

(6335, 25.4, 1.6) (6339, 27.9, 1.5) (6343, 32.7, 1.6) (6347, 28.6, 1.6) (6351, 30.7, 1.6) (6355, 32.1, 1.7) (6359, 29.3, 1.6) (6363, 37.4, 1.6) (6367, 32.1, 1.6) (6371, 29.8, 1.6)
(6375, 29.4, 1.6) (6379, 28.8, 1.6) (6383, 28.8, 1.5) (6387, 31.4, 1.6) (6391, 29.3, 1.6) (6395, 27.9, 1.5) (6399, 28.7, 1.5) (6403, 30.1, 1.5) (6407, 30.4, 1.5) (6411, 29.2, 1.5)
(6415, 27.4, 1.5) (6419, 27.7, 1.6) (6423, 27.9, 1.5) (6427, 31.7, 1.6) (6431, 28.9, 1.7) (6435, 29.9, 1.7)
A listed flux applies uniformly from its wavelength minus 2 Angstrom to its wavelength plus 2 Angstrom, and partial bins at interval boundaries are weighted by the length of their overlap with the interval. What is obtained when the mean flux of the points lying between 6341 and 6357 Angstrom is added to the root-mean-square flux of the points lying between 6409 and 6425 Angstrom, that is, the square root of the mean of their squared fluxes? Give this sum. 59.1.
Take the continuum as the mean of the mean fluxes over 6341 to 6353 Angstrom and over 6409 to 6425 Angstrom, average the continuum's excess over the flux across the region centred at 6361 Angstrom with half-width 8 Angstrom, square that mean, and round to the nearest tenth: 11.3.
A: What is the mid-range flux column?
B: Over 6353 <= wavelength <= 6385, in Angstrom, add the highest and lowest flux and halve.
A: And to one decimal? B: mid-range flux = 33.1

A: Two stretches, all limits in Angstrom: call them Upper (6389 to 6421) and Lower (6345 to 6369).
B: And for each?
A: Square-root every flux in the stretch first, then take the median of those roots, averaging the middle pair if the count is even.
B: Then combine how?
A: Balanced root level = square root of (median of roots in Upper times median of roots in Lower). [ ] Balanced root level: 5.49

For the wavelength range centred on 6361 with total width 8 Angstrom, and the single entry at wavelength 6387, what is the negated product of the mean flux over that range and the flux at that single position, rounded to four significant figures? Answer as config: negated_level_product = -1047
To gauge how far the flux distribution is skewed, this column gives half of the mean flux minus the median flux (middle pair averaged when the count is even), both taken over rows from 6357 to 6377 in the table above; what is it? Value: 0.90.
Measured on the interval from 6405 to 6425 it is 0.31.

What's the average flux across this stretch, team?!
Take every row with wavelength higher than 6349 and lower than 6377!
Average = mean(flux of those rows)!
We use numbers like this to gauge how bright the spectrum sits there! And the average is 31.5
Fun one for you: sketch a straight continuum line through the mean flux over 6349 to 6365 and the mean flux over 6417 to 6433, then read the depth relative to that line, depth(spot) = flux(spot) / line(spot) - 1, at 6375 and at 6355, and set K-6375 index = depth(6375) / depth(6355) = 5.8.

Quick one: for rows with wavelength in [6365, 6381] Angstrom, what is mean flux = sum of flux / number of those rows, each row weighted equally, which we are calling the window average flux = 30.0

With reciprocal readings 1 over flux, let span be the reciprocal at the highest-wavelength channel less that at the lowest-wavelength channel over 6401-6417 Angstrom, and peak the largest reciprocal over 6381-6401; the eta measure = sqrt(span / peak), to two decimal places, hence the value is 0.30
